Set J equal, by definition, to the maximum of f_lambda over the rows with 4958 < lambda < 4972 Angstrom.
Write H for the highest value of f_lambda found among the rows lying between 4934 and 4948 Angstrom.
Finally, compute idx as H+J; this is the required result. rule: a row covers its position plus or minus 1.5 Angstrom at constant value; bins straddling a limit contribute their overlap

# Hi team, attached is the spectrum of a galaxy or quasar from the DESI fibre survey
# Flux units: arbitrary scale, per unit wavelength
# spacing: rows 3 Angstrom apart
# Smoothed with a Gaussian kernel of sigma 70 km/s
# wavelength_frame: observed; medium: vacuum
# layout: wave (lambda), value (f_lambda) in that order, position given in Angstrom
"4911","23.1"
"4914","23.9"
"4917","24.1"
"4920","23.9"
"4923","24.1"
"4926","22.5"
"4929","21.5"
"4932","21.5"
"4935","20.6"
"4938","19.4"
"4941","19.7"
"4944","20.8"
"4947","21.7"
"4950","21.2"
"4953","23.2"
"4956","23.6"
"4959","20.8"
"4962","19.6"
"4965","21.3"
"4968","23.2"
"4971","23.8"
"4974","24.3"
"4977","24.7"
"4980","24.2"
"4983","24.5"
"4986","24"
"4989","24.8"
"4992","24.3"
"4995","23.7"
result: 45.5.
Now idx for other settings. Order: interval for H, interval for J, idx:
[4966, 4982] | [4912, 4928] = 48.8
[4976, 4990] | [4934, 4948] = 46.5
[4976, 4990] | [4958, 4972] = 48.6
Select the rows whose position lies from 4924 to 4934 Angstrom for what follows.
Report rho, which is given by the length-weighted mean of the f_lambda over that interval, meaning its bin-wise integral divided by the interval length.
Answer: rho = 21.9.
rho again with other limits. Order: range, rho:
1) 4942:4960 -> 21.9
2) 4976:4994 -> 24.4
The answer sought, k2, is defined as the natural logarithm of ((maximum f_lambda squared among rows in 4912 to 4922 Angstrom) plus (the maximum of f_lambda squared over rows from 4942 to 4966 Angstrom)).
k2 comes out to 7.04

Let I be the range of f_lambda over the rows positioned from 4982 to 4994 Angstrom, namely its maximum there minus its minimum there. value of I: 0.8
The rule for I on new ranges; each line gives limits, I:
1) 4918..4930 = 2.6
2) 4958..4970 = 3.6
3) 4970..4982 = 0.9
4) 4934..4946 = 1.4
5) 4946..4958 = 2.4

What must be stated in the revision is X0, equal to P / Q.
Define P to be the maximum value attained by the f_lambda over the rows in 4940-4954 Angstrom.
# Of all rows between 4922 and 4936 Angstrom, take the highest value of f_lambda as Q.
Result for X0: 0.96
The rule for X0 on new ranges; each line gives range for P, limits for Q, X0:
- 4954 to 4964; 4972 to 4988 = 0.96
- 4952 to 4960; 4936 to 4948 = 1.09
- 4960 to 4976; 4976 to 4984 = 0.98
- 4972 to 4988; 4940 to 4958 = 1.05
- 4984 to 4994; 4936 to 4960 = 1.05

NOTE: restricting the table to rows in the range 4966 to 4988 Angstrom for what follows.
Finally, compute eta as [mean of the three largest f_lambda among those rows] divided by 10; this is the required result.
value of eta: 2.45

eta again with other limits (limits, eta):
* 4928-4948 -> 2.16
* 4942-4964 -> 2.28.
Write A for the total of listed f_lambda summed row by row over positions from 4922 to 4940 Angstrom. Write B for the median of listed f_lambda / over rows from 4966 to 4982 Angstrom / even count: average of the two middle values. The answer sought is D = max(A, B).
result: 130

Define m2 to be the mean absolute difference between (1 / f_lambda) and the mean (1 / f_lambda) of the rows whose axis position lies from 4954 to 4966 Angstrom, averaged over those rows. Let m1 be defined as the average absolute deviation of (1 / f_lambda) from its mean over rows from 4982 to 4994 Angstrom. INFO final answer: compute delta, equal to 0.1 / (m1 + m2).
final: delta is 35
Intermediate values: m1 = 0.0004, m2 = 0.0024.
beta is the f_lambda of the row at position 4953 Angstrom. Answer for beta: 23.2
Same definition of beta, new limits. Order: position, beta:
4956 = 23.6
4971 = 23.8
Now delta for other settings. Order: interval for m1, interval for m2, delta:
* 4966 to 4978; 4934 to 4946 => 44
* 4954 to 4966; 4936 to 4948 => 22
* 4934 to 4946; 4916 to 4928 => 40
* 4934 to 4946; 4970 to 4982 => 54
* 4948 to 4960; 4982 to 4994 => 35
